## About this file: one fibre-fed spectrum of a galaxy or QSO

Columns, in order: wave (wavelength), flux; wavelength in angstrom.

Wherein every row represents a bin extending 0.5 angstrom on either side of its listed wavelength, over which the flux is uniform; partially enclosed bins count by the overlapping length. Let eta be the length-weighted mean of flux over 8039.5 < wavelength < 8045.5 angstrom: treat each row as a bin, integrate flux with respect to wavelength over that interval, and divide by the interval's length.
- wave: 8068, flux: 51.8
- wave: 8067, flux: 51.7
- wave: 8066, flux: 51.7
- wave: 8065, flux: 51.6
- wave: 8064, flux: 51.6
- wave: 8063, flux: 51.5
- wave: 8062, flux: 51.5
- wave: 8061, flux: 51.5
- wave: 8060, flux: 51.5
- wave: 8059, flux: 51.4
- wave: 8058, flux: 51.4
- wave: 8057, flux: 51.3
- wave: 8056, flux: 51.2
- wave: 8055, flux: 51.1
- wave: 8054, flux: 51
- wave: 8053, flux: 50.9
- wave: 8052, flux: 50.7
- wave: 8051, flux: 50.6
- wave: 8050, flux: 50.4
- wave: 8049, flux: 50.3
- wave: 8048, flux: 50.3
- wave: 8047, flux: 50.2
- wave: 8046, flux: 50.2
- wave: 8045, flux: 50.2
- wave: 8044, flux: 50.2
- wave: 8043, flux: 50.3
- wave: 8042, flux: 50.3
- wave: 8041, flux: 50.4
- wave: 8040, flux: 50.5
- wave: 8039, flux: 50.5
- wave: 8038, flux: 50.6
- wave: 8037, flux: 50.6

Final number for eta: 50.3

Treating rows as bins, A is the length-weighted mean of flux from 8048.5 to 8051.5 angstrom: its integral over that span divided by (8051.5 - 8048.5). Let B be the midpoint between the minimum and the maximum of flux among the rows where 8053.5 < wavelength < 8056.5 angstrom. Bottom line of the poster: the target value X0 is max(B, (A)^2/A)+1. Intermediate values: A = 50.4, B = 51.10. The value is 52.1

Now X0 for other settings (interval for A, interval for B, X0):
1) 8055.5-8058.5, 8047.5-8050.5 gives 52.3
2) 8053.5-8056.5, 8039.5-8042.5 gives 52.1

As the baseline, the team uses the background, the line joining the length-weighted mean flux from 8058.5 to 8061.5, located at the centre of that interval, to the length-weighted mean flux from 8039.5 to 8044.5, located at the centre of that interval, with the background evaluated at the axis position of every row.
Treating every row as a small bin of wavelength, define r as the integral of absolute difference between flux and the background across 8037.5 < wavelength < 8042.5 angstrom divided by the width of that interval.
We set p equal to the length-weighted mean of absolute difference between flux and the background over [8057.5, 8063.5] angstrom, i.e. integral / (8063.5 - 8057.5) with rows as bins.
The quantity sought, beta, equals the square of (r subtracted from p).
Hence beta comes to 0.040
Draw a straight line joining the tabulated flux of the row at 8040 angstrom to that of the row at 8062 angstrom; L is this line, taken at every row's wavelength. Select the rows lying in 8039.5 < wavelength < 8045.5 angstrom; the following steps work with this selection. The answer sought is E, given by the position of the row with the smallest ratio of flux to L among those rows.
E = 8045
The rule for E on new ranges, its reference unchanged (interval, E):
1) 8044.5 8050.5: 8047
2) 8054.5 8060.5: 8055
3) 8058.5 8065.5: 8063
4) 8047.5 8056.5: 8049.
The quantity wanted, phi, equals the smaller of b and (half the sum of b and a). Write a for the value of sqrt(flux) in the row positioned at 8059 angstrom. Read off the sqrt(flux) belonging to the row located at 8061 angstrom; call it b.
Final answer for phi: 7.17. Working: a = 7.17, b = 7.18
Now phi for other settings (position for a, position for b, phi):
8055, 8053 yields 7.13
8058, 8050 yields 7.10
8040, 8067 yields 7.15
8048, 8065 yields 7.14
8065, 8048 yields 7.09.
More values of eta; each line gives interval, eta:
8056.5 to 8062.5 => 51.4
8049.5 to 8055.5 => 50.8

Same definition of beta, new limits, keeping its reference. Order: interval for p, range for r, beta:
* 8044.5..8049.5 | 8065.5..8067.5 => 0.057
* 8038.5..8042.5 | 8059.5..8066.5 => 0.008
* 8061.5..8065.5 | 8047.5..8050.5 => 0.096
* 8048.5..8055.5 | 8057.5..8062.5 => 0.043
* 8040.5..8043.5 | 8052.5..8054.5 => 0.000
